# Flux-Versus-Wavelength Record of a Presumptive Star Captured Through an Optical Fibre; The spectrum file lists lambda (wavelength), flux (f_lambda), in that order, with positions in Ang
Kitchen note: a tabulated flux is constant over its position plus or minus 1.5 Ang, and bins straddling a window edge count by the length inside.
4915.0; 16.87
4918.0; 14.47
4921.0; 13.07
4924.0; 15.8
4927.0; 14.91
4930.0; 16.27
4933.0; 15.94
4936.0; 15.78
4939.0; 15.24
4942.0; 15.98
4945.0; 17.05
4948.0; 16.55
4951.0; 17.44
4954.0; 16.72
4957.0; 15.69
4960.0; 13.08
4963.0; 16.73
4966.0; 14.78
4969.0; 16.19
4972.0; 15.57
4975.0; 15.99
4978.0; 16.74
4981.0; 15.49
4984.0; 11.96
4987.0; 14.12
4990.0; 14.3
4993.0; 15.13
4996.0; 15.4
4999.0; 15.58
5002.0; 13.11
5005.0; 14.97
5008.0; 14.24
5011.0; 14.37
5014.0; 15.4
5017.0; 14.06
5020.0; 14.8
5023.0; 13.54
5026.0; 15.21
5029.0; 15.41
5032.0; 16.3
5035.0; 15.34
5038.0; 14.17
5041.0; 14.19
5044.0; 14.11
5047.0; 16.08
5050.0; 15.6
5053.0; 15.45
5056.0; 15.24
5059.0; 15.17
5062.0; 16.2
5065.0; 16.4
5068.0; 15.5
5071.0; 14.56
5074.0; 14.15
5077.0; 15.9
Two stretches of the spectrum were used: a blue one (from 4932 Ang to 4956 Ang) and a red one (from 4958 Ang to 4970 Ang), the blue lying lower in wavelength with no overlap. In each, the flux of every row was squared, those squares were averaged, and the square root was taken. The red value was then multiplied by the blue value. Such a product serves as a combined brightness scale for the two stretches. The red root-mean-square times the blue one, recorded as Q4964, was 250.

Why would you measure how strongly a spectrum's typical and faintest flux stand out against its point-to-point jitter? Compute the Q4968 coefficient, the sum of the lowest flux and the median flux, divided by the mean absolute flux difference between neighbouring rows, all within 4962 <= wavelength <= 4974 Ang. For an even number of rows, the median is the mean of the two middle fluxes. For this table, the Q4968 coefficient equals 23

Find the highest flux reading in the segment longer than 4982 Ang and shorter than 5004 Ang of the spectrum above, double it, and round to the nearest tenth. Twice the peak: 31.2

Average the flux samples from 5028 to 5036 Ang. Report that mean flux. 15.7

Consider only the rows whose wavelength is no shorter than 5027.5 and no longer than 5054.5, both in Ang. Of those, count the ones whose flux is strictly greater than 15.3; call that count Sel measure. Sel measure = 6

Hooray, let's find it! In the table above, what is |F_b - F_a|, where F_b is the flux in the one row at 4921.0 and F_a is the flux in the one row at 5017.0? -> 0.99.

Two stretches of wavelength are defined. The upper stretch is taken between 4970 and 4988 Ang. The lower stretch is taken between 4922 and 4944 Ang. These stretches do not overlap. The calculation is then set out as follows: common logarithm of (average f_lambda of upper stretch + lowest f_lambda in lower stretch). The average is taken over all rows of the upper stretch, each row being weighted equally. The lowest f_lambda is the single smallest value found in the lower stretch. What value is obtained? 1.476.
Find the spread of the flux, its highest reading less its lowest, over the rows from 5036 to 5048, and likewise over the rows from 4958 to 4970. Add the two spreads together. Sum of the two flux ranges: 5.6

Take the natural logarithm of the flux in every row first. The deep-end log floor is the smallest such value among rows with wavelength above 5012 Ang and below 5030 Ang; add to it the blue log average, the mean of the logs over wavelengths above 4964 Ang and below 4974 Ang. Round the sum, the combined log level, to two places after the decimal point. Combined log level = 5.35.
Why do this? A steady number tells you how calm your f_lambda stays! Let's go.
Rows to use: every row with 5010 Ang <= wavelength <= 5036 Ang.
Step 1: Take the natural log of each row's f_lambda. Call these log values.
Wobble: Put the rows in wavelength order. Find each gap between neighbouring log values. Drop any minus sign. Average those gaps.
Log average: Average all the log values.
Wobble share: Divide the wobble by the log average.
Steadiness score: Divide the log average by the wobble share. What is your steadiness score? 107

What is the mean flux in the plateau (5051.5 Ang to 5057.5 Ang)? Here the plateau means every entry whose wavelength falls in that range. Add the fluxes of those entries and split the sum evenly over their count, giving 15.3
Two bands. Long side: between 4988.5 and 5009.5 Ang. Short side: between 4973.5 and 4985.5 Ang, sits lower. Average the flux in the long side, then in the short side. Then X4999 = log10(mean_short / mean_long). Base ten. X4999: 0.01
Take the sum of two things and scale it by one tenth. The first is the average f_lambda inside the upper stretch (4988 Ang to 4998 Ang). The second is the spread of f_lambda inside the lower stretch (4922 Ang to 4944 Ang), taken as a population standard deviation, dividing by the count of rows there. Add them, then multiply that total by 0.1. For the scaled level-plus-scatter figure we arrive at 1.54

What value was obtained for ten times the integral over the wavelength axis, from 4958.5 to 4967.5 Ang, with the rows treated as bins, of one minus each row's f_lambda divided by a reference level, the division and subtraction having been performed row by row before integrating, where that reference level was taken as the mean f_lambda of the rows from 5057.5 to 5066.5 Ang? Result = 6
